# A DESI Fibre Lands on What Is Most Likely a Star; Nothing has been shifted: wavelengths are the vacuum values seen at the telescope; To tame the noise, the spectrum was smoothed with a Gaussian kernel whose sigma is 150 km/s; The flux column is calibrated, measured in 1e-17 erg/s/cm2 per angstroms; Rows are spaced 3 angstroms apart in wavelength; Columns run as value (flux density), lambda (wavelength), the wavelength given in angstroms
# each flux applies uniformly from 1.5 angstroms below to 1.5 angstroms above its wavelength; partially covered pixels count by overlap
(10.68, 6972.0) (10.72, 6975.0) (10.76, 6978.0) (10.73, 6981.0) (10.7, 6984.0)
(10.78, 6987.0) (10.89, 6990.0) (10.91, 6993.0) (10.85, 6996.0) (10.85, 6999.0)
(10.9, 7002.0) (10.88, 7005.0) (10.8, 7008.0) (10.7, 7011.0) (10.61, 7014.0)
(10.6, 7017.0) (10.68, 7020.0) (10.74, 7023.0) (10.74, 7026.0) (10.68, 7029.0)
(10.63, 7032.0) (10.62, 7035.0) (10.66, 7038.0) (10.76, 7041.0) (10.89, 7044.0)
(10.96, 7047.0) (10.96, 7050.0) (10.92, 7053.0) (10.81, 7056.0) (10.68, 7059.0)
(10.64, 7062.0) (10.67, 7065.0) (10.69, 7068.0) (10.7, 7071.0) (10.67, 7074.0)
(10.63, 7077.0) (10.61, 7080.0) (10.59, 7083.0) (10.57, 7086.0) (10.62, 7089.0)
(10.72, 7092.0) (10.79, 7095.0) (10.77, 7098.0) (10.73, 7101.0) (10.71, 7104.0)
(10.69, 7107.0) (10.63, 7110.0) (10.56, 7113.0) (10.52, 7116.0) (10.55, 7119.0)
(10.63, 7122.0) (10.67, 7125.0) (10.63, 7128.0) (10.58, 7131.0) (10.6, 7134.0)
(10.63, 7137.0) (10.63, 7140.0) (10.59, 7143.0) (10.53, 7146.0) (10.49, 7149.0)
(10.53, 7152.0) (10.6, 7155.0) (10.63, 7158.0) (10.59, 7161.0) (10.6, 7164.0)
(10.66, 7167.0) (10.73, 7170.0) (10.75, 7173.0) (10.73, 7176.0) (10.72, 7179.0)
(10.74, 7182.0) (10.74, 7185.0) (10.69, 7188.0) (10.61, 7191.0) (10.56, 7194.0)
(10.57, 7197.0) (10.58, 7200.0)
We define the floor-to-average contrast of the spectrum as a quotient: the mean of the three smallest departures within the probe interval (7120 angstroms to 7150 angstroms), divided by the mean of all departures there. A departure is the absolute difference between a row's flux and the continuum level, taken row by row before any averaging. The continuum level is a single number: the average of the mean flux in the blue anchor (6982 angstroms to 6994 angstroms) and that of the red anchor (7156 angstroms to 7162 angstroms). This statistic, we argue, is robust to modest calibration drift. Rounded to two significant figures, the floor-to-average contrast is 0.61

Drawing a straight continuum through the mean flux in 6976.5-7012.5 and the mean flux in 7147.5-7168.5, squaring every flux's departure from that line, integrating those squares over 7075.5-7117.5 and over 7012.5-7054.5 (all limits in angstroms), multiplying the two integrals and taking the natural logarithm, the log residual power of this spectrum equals -1.4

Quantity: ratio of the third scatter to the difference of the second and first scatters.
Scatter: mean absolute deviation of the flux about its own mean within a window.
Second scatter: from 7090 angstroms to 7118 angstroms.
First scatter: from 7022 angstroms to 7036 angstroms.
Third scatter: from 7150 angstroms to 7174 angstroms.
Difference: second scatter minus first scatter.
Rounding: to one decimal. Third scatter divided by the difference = 2.1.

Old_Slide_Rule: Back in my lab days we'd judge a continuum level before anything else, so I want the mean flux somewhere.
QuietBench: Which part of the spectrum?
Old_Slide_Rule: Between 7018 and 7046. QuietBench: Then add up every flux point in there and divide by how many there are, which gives 10.7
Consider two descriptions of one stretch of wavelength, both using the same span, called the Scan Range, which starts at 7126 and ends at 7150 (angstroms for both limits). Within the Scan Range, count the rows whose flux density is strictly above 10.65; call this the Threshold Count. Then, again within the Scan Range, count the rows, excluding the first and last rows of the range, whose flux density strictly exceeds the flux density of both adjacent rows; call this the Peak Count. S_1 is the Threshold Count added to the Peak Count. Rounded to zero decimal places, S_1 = 0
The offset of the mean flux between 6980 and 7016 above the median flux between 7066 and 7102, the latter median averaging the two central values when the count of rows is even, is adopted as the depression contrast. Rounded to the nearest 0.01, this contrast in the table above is 0.12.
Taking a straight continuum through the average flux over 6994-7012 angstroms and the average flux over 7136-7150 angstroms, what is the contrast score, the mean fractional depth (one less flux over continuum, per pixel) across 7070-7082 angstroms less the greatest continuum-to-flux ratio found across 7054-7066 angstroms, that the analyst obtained -1.00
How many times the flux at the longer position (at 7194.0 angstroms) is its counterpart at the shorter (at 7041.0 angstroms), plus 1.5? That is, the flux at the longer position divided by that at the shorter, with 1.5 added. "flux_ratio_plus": 2.48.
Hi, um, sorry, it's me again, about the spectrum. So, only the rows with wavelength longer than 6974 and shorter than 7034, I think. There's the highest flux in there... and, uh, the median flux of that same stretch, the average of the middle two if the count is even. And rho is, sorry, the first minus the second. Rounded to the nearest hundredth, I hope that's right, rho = 0.17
